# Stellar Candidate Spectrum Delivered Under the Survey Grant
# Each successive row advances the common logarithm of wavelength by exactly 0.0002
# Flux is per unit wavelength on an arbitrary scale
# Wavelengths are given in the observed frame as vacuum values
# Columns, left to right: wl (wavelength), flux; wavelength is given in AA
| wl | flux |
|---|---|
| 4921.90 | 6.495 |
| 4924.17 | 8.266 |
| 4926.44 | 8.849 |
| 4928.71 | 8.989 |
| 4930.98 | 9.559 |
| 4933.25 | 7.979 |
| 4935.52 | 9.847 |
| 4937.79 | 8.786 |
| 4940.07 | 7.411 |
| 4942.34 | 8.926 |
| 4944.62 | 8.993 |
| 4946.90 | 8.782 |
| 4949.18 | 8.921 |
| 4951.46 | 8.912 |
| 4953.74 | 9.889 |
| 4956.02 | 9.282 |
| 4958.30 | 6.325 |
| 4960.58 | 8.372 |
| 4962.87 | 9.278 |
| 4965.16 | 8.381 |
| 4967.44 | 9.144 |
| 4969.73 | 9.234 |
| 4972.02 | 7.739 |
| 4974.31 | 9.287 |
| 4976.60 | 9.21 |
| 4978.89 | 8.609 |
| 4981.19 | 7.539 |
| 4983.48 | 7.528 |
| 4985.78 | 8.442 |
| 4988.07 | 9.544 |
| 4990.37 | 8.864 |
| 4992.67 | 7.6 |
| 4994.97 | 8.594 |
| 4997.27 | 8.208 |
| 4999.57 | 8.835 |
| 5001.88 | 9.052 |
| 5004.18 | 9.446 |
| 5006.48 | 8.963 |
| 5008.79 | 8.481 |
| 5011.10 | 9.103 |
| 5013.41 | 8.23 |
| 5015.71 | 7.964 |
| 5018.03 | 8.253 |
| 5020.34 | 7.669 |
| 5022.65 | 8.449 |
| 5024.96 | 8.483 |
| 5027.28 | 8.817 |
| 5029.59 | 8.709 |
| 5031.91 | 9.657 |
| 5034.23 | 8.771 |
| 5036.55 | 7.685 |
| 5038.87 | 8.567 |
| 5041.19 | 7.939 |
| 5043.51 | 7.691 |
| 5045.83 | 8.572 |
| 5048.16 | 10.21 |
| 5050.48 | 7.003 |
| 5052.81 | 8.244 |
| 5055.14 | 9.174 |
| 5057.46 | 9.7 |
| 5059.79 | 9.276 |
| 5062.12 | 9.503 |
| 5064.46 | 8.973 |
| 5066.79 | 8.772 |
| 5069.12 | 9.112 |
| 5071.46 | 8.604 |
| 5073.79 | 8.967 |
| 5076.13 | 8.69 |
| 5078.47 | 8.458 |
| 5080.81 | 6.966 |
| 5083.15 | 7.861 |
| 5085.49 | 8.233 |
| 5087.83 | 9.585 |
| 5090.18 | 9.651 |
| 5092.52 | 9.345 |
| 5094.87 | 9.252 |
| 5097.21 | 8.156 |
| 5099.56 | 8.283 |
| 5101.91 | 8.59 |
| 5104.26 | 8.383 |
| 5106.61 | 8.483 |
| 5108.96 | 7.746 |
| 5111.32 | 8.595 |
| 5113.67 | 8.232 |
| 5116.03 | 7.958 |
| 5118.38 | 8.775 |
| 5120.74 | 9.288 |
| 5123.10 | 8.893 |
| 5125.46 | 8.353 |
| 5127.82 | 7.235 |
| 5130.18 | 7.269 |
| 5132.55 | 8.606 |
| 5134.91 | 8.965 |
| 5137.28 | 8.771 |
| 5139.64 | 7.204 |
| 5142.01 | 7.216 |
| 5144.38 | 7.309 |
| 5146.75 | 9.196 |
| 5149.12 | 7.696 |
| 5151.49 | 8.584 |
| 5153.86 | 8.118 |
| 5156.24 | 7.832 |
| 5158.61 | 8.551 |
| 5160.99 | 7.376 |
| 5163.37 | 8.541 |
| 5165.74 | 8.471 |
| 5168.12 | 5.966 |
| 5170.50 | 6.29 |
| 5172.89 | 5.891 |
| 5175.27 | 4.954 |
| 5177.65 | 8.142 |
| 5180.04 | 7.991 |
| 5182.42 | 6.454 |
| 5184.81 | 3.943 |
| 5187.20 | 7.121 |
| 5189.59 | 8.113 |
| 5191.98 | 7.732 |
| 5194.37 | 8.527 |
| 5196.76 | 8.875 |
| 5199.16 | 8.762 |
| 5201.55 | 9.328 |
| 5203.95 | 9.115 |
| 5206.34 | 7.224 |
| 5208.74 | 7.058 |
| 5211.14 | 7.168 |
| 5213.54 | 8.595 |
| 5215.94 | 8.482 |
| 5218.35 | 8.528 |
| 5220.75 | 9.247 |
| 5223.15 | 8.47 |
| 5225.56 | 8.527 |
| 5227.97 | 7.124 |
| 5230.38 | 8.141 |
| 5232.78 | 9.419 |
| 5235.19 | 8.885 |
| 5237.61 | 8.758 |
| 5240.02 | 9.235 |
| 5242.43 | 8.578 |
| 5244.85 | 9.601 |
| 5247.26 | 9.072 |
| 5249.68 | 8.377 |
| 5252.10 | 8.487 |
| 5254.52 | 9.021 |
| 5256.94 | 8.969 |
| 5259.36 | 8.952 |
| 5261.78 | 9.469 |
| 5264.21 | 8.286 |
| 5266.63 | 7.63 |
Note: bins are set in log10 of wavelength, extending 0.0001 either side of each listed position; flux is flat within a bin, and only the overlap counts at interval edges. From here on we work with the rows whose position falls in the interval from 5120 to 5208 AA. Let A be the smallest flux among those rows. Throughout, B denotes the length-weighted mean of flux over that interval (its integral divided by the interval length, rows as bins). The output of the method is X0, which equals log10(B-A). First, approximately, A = 3.943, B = 7.8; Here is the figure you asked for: 0.6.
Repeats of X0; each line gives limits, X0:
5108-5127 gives -0.1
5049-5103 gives 0.2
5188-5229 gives 0.1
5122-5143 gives -0.1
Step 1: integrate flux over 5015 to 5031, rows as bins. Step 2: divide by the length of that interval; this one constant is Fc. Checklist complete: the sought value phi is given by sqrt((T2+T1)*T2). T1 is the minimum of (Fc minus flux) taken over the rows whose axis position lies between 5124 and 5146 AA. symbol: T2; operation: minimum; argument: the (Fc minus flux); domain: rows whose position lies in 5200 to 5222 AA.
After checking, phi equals 1.23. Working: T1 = -0.60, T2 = -0.96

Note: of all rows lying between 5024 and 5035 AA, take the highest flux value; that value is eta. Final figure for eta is 9.657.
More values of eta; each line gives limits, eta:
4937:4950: 8.993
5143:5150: 9.196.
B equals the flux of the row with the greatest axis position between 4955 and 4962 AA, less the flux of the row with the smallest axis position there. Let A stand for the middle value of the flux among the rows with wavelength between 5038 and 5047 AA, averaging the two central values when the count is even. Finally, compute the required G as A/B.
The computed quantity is -9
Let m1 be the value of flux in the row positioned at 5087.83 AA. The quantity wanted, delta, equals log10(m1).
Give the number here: 0.98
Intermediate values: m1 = 9.585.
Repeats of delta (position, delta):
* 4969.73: 0.97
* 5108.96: 0.89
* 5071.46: 0.93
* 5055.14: 0.96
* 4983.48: 0.88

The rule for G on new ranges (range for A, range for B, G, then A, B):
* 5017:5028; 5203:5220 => -14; 8.4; -0.6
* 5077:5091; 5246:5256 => -164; 8.3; -0.1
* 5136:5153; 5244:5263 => -58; 7.7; -0.1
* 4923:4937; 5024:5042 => -16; 8.9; -0.5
